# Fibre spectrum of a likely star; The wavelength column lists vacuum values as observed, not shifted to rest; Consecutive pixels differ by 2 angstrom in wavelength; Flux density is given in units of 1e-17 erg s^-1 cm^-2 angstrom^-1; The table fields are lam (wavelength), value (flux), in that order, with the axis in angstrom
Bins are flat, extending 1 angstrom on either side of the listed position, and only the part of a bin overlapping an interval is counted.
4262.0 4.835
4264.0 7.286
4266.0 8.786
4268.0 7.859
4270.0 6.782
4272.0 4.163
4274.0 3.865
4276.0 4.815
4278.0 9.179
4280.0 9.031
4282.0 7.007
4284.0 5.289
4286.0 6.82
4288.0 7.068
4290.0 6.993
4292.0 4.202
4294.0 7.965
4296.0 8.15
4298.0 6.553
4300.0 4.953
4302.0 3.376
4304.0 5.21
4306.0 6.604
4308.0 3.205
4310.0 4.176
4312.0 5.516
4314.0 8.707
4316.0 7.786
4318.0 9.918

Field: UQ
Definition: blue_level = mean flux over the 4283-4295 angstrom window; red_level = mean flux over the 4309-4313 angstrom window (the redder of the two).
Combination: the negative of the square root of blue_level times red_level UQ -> -5.6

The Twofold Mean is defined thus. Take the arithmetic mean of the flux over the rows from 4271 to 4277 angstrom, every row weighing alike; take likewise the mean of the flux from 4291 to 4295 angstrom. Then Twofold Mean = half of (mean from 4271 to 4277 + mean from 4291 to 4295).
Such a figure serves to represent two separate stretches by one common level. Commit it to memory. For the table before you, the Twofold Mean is 5.2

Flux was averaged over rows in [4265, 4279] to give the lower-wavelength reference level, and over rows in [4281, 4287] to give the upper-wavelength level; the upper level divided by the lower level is 0.98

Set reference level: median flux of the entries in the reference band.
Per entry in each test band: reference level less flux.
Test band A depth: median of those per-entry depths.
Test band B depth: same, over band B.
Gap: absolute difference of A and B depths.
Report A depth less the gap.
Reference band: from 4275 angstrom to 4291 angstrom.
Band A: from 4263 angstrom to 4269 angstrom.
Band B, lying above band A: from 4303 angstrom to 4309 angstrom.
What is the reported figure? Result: -3.5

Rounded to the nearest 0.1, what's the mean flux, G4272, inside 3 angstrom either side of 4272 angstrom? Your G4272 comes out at 4.9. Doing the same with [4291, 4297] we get 6.8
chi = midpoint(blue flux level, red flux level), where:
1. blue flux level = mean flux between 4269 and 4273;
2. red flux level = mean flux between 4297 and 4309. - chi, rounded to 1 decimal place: 5.2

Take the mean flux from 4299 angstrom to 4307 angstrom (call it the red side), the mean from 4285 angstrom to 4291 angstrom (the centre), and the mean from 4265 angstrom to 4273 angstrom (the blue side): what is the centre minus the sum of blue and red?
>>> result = -5.0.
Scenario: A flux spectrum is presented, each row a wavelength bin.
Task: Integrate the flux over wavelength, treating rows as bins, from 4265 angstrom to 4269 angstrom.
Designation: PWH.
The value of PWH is 33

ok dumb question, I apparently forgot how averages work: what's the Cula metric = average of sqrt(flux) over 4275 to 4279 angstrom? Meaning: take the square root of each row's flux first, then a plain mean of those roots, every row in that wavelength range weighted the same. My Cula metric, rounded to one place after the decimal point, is 2.6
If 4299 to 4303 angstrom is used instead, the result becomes 2.0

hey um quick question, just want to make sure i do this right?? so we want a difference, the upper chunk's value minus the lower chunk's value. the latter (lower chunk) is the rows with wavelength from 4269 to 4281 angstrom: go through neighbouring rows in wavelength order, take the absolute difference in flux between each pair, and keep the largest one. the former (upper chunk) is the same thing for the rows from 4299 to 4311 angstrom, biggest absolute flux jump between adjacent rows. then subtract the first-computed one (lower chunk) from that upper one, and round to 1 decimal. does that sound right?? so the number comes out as -1.0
